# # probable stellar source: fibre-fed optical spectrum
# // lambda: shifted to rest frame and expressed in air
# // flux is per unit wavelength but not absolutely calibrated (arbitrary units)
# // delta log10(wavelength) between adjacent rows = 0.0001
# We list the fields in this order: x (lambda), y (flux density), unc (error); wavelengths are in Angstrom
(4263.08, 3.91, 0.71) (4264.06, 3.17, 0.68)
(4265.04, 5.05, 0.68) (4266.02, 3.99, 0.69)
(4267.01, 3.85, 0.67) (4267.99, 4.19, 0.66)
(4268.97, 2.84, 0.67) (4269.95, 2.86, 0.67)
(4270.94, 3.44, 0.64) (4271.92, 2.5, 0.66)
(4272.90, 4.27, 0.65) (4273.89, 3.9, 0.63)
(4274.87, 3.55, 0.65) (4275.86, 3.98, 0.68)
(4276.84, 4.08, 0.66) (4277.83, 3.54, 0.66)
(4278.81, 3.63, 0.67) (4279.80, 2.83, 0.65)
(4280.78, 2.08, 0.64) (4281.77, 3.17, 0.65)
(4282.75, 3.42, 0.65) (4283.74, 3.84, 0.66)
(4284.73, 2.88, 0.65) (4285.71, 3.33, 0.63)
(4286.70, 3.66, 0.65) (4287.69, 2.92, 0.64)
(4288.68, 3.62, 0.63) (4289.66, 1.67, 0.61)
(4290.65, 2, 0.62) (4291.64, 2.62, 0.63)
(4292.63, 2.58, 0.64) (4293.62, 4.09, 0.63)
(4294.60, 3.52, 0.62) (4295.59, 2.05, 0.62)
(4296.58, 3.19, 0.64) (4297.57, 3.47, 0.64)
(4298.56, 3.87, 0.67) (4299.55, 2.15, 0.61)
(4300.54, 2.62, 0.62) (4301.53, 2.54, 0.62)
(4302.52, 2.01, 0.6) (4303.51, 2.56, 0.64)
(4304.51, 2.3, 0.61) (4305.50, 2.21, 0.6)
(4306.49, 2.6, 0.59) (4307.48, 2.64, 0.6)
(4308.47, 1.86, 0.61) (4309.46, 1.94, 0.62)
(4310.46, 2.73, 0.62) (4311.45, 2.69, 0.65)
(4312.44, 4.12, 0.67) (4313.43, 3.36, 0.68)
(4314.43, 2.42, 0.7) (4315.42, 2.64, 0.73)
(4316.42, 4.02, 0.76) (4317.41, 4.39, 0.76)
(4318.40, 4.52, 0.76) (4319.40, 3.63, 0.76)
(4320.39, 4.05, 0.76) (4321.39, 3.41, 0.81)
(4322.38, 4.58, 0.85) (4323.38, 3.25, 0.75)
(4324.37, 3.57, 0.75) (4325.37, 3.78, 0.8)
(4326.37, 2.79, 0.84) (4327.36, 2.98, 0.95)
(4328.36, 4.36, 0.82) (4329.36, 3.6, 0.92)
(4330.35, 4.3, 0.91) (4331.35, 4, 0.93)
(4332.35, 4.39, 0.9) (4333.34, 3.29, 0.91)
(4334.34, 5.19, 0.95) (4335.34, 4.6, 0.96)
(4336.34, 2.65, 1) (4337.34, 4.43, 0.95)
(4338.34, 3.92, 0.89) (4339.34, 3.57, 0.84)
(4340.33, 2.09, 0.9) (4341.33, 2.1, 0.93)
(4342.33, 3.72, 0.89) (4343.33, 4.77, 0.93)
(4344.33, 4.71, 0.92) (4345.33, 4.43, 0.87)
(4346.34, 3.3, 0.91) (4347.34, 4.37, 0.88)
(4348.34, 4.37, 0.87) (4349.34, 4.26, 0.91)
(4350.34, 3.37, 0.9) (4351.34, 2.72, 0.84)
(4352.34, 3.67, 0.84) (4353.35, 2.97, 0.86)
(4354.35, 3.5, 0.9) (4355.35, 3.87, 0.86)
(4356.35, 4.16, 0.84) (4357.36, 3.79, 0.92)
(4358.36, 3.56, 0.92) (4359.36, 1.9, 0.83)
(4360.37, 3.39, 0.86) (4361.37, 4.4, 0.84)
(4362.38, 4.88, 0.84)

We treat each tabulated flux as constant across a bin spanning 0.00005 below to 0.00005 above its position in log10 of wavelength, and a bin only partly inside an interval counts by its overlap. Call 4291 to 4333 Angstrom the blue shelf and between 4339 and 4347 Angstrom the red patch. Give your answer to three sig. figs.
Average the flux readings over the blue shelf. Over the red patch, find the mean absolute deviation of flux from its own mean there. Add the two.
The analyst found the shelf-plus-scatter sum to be 4.02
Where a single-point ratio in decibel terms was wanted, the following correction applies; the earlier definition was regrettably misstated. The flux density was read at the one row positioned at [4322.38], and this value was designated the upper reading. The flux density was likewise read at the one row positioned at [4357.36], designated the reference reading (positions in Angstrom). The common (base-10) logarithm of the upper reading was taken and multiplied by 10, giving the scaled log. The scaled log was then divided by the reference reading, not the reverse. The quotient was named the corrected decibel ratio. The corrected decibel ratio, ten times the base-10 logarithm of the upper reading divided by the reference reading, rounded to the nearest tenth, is 1.7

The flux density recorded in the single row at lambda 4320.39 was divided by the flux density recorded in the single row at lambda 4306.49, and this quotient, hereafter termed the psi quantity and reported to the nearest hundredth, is 1.56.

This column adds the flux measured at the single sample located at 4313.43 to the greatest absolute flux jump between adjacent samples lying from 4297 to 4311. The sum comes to 5.1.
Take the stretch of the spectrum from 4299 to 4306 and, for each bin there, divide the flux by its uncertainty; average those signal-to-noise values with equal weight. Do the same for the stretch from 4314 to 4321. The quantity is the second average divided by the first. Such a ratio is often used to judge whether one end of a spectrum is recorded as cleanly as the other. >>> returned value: 1.28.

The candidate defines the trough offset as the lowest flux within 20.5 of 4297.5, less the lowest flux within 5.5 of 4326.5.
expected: -1.1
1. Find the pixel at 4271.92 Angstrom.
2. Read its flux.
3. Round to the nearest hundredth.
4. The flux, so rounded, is 2.50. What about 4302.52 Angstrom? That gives 2.01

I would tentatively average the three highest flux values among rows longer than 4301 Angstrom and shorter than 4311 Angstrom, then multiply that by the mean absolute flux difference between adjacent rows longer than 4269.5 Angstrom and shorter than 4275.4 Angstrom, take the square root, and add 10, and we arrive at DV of 11.5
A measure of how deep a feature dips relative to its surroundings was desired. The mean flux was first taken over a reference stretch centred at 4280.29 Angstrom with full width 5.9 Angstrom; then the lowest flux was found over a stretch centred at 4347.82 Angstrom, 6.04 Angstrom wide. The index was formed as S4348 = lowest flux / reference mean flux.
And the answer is 1.1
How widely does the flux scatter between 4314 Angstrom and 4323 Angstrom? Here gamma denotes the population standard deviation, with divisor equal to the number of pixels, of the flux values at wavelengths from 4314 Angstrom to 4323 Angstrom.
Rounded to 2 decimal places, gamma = 0.74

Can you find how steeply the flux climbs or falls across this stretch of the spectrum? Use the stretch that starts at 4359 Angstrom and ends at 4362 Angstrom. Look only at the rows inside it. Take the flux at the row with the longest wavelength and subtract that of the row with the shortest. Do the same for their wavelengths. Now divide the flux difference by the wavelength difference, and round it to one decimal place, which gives 1.2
